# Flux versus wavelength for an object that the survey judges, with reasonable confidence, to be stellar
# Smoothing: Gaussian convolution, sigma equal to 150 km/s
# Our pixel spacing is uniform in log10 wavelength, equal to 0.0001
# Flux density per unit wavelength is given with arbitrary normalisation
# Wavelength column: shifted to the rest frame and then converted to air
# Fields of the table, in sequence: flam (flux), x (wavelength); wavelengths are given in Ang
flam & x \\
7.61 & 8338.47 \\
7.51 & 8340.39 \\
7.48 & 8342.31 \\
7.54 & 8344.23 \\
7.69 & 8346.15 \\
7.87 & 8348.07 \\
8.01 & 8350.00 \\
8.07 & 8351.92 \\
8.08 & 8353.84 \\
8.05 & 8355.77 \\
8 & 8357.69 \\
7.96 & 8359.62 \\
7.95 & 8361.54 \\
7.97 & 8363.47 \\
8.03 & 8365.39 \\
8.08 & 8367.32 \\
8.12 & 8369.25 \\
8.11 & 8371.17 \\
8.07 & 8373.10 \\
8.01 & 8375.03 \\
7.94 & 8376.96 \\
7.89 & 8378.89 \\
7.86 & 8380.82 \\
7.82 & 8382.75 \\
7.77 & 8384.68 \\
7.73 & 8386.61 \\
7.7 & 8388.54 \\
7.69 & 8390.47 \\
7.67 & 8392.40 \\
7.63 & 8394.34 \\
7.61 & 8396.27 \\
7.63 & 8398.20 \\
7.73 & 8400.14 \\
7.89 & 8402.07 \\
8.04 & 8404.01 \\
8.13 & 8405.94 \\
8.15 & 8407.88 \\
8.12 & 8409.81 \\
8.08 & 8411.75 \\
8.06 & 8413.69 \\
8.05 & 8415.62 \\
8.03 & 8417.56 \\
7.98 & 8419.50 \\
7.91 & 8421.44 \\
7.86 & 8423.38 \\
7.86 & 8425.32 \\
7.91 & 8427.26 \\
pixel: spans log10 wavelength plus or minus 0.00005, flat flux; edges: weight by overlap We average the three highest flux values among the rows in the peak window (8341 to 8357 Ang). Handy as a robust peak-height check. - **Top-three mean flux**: 8.07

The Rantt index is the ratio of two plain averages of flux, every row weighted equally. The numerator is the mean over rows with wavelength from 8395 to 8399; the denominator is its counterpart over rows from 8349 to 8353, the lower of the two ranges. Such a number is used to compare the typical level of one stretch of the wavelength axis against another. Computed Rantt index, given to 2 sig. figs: 0.95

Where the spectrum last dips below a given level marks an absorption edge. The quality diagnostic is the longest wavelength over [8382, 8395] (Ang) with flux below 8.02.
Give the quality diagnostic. 8394.34 Ang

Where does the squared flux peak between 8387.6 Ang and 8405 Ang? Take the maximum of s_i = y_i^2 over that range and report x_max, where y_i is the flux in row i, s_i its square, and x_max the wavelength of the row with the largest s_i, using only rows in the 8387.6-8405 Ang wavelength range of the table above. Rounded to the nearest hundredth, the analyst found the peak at 8404.01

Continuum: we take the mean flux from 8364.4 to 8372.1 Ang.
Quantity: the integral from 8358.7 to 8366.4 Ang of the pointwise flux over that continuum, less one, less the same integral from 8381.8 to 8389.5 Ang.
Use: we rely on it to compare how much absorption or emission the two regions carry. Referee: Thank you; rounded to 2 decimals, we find 0.21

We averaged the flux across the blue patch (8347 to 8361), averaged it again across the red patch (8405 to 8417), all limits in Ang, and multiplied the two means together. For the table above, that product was 65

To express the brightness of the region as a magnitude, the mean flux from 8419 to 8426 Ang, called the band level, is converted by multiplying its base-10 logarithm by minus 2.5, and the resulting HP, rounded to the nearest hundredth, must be -2.24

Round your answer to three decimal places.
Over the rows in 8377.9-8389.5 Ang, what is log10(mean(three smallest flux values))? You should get 0.888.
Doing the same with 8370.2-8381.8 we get 0.897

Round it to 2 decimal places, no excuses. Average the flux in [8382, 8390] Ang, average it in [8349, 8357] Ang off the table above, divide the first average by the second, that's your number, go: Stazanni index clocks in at 0.96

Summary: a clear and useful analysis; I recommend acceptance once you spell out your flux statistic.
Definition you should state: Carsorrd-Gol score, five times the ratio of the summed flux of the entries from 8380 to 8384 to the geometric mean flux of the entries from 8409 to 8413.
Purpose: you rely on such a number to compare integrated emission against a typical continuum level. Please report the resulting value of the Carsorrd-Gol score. 9.7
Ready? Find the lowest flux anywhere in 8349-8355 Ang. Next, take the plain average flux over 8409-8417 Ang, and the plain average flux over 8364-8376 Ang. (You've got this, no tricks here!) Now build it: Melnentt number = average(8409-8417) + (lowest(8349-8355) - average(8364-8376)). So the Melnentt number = 8.02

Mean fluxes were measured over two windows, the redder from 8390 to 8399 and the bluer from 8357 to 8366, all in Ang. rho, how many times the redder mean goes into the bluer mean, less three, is -1.96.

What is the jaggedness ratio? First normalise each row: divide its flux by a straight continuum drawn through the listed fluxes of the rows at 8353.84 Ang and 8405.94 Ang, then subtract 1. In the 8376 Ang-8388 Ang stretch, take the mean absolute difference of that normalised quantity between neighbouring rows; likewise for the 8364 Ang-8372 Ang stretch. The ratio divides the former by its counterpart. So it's 1.3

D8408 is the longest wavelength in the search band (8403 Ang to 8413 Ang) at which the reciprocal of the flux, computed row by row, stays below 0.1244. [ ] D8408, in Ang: 8411.75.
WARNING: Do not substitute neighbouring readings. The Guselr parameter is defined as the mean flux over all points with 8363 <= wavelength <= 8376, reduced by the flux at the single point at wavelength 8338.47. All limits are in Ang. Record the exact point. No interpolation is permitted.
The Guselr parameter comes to 0.4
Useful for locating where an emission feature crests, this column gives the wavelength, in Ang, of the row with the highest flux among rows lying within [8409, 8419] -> 8409.81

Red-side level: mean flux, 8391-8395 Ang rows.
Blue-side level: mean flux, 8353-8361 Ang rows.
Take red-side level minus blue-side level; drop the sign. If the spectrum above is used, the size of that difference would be 0.37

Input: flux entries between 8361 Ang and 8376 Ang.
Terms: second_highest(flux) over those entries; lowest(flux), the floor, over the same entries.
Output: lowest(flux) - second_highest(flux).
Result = -0.16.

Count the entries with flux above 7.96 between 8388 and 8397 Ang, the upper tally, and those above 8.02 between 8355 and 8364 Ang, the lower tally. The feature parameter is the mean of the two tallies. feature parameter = 0.5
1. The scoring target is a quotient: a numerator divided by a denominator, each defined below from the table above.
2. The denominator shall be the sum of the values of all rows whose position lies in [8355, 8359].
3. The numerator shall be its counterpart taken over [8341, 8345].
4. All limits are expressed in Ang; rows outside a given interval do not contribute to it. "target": 0.9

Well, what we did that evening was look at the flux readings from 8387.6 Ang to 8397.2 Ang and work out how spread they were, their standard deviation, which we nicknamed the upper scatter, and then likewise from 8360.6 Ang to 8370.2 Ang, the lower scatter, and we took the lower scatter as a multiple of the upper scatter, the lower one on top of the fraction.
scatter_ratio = 1.9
